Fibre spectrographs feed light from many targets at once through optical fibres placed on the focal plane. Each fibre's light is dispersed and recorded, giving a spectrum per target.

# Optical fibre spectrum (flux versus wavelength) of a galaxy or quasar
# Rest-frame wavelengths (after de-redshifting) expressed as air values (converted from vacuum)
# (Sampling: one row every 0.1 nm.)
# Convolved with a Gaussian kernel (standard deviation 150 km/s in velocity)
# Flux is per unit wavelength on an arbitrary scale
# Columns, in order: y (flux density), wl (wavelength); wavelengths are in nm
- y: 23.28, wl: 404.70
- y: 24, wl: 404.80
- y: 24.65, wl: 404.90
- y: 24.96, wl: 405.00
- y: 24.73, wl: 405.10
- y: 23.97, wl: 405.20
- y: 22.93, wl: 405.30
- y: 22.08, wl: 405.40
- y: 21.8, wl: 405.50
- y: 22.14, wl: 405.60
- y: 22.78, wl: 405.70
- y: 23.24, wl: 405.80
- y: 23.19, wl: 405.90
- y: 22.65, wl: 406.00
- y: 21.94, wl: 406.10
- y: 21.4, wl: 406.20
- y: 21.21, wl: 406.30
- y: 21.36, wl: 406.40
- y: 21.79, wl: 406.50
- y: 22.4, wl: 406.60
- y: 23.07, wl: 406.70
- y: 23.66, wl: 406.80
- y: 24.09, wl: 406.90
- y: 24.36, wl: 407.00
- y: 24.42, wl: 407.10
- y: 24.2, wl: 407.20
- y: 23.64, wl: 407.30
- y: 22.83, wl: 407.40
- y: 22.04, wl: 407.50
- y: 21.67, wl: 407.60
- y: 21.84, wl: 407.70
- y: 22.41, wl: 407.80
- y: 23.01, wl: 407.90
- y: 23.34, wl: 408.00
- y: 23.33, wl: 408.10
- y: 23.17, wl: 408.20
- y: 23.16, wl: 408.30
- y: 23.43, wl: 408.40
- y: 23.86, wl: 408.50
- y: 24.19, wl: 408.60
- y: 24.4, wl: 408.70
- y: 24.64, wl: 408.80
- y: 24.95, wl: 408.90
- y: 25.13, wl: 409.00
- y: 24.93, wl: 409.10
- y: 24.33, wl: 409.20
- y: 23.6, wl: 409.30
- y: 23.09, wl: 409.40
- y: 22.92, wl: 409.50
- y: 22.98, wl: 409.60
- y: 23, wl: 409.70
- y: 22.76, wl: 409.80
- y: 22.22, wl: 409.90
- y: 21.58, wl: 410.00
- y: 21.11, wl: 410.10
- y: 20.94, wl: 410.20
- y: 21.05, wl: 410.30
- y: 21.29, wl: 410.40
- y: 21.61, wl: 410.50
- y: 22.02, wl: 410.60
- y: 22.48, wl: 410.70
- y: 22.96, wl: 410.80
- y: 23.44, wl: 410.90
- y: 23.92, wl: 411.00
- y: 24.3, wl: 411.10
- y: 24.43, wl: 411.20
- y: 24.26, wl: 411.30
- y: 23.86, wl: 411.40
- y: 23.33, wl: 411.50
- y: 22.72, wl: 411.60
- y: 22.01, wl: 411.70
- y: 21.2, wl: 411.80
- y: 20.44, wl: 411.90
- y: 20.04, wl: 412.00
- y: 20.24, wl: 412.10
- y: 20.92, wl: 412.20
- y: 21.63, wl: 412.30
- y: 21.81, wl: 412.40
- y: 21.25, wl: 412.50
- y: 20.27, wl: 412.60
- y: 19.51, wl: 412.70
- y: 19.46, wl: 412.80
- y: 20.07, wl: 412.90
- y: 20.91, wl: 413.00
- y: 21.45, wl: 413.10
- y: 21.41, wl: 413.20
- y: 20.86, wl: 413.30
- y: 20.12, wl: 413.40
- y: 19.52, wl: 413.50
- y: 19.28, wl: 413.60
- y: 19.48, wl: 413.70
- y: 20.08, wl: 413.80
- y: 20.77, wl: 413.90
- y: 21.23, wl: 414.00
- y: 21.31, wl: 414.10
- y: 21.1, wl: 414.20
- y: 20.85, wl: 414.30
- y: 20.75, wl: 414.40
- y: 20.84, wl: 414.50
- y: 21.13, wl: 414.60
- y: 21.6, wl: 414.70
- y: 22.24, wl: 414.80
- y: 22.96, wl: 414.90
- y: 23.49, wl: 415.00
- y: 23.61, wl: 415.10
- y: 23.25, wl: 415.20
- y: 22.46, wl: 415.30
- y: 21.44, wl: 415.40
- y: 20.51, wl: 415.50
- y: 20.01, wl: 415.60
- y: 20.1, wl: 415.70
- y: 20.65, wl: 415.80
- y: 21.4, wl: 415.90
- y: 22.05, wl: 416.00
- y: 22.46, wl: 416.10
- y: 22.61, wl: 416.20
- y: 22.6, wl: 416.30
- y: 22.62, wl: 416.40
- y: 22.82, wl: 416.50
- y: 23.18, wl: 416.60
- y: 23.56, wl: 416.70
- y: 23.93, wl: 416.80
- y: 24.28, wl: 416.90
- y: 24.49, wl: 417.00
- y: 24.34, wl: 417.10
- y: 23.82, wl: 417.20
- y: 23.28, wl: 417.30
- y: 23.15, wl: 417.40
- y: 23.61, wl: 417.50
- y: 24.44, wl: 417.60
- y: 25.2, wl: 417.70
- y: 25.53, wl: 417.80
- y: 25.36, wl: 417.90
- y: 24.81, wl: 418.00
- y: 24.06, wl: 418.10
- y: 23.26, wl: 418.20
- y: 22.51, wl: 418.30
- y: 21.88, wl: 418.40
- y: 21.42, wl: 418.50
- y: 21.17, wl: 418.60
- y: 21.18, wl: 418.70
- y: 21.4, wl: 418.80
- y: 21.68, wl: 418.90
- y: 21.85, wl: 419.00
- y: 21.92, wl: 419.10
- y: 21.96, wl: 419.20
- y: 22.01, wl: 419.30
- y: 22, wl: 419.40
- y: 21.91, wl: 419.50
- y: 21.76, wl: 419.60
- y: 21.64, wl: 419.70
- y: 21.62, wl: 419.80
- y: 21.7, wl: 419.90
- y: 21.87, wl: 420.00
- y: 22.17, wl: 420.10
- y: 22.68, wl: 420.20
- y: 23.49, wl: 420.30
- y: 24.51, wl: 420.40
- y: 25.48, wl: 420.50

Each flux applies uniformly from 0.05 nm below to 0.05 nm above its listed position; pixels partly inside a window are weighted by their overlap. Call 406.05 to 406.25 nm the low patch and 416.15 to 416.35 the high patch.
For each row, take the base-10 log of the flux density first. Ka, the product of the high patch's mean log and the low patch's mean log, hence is 1.81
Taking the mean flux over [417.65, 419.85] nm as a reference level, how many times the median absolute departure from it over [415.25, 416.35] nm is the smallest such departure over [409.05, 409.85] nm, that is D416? 0.19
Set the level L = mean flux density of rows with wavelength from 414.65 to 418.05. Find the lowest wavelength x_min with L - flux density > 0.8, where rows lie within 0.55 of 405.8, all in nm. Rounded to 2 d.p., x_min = 405.40 nm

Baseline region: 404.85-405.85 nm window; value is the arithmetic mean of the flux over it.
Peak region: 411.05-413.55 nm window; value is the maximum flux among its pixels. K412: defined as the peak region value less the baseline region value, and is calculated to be 1.1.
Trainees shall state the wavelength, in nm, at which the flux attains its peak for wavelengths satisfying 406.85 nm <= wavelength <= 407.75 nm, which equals 407.10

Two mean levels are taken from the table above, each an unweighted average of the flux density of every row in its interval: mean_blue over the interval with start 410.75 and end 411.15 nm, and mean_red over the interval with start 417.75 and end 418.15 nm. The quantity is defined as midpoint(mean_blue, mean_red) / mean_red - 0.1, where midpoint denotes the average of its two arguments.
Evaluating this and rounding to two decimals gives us 0.87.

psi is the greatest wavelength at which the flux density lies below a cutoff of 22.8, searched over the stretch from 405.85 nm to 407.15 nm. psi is 406.60 nm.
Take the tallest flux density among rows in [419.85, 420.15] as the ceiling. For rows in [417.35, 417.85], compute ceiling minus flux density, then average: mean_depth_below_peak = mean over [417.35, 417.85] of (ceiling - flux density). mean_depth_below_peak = -2.2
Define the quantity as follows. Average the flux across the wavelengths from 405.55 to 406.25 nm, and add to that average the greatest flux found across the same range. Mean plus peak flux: 45.7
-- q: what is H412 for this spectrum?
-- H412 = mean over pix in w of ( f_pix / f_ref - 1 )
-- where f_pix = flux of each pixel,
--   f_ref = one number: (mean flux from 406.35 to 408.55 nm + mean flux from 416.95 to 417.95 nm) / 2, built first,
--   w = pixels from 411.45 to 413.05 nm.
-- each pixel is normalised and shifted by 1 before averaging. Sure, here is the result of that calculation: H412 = -0.11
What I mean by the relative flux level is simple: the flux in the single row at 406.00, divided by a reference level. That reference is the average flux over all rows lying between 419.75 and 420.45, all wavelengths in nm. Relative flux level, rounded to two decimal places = 1.00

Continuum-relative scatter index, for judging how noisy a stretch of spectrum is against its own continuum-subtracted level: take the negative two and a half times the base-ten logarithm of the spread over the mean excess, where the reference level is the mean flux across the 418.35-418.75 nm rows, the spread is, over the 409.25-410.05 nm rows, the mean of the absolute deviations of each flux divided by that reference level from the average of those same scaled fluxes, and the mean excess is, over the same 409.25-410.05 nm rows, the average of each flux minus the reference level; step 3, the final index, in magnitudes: 4.6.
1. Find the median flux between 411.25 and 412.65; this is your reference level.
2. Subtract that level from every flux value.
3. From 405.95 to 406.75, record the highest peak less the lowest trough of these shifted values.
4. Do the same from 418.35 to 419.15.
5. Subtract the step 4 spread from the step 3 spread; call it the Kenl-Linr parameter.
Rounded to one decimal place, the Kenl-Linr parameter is 1.1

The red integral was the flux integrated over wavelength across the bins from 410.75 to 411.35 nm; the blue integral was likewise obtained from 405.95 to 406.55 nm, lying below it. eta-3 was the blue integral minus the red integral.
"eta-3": -1.3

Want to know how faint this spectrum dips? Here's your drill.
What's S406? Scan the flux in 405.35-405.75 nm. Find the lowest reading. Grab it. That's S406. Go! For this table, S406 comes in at 21.8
